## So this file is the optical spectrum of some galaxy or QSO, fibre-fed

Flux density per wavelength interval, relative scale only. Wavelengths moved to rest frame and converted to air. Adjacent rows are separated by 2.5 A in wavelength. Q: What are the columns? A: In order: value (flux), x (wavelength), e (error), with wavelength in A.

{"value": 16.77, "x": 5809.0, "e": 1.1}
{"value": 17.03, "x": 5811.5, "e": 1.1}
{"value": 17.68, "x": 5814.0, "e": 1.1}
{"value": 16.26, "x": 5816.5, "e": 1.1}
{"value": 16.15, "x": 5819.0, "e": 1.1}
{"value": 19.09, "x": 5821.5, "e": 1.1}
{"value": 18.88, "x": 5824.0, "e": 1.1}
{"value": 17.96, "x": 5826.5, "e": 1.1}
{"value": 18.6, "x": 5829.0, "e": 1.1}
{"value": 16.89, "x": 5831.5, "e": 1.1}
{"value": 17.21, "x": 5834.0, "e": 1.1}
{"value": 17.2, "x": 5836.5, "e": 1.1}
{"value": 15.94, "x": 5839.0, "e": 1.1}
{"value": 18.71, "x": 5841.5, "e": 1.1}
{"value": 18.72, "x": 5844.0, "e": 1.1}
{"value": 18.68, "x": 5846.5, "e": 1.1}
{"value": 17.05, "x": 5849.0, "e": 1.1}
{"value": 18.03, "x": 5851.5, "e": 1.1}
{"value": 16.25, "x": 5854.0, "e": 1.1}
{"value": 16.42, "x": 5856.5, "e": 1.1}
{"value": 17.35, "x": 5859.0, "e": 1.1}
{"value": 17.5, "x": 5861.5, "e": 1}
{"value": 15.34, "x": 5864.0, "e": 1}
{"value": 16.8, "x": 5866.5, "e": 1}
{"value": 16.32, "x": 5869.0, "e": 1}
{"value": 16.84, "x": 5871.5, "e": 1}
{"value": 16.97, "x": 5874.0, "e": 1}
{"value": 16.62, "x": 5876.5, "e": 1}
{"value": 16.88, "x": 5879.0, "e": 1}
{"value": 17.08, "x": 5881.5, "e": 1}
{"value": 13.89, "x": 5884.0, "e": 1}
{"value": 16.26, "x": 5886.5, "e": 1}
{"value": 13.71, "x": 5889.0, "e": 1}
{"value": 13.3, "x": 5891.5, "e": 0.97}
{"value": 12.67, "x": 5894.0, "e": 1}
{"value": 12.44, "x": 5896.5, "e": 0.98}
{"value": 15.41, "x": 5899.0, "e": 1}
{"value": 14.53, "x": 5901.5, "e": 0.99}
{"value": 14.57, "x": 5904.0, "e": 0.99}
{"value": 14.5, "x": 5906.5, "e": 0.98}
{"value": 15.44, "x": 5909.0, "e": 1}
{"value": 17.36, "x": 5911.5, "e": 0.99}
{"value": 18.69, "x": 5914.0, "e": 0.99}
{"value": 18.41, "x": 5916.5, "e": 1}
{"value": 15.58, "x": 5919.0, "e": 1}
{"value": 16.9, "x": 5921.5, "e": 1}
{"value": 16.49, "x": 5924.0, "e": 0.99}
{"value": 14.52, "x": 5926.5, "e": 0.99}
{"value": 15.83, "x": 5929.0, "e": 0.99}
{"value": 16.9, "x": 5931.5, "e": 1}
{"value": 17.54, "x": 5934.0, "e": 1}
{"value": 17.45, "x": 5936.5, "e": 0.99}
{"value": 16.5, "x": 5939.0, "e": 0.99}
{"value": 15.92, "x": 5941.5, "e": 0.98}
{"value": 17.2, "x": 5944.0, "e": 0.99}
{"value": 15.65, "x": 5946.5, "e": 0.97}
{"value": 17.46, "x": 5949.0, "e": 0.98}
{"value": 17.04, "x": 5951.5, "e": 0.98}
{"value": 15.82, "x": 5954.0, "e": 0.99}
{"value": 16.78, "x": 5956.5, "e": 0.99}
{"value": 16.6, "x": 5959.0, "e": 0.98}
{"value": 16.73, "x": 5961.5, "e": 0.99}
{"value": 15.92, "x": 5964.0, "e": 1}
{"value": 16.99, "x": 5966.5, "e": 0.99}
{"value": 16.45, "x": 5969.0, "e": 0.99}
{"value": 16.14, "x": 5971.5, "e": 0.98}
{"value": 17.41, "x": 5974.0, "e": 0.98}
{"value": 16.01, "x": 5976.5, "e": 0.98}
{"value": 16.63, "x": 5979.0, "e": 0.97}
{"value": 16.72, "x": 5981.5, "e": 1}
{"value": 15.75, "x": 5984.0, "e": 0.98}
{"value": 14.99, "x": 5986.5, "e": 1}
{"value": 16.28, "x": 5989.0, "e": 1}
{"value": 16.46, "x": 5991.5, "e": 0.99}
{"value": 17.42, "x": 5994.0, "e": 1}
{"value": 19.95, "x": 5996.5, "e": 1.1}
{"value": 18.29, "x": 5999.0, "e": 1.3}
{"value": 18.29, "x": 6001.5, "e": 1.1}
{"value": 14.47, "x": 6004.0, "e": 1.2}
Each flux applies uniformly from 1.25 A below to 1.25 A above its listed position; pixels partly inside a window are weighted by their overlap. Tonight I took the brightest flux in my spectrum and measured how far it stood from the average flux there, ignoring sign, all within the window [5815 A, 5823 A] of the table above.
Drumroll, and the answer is 1.9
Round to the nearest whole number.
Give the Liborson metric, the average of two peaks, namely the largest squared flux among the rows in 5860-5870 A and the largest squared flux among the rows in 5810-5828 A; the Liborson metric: 335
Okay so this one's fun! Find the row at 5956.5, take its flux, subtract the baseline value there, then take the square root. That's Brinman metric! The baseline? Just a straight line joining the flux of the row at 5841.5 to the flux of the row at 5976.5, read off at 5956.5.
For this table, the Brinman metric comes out 0.61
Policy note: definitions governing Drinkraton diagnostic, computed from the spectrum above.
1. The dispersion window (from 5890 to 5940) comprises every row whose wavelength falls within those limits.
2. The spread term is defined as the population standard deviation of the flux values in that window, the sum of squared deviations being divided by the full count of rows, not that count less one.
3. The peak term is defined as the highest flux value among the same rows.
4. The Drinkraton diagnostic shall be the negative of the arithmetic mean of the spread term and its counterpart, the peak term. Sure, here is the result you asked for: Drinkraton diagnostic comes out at -10.2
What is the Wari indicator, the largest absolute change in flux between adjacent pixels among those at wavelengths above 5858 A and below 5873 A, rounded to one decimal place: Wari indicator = 2.2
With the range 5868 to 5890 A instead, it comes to 3.2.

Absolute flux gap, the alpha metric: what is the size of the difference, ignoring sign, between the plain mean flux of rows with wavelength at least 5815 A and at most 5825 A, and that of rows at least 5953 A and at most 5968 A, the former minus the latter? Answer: 1.1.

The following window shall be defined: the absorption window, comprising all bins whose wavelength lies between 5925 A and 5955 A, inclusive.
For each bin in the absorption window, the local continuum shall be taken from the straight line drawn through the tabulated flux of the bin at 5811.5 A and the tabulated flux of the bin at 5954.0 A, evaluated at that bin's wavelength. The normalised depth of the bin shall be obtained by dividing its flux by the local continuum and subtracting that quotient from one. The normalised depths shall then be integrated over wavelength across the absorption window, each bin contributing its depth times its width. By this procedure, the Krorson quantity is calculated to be -1.0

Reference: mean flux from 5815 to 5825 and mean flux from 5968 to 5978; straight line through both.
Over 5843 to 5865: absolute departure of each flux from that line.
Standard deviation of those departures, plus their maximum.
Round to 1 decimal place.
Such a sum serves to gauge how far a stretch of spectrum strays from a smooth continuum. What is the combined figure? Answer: 2.5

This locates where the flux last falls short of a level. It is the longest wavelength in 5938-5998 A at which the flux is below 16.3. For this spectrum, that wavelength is 5989.0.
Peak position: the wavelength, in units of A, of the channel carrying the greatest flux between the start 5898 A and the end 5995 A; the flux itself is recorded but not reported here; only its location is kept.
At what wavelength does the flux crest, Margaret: 5914.0 A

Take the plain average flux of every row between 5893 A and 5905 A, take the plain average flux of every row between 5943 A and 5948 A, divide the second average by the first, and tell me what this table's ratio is 1.18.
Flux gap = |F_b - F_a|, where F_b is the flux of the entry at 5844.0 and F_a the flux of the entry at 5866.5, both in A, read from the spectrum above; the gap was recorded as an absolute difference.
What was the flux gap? 1.9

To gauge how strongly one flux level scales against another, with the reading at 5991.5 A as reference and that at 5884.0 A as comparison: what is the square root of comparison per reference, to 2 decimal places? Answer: 0.92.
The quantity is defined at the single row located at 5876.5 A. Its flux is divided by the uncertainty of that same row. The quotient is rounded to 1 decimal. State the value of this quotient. 16.6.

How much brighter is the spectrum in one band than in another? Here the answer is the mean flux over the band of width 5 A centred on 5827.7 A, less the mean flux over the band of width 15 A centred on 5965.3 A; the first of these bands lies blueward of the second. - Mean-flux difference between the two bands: 1.8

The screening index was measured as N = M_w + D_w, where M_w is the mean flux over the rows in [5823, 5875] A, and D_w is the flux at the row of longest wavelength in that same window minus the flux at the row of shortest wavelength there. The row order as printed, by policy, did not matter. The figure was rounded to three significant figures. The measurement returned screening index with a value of 15.4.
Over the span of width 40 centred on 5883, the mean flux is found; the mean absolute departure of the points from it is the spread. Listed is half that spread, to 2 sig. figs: 0.71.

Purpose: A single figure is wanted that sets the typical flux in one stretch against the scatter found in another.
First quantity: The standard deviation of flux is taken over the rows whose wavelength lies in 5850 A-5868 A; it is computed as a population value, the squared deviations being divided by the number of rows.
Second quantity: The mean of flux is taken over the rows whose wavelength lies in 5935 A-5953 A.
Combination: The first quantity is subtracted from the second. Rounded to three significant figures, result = 15.9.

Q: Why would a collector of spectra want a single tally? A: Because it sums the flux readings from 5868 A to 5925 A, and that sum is 361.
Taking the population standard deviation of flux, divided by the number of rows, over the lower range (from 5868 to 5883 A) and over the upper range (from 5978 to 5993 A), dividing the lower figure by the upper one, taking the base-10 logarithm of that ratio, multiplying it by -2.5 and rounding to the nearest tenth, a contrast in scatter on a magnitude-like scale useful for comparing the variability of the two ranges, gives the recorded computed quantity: 1.0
